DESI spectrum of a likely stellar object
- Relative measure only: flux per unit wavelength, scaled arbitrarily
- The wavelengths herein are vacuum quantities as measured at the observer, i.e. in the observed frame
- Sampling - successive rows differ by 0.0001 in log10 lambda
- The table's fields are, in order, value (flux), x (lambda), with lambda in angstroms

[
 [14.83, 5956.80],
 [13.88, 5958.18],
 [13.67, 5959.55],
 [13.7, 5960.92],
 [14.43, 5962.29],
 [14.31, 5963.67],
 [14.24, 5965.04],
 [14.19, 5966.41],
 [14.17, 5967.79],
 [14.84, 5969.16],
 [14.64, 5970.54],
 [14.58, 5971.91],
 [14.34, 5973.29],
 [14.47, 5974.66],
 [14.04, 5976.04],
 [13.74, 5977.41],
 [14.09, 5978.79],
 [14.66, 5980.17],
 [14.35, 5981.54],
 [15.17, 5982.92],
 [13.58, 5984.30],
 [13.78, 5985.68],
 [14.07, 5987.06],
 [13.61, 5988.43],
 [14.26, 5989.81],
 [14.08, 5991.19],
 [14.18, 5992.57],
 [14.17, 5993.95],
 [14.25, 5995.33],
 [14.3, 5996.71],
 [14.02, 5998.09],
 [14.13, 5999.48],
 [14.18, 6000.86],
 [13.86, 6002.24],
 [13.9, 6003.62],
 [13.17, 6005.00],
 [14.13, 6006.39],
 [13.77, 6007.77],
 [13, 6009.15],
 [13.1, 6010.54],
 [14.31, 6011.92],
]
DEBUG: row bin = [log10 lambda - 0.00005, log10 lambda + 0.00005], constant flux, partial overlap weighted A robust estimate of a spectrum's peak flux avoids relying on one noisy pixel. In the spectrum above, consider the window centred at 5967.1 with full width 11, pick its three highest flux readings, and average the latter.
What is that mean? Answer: 14.7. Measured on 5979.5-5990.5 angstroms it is 14.7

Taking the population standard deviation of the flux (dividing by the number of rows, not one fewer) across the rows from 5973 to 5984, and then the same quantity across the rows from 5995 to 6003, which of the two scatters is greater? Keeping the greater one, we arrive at 0.41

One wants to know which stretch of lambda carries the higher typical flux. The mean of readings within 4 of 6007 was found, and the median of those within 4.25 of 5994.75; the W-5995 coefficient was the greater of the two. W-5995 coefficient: 14.2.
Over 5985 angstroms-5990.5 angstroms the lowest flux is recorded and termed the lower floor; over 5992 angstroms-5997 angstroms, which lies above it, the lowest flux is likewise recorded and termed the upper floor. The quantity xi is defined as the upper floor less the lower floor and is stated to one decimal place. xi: 0.6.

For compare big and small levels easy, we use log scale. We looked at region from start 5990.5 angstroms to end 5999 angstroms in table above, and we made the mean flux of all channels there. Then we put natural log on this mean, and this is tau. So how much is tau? 2.65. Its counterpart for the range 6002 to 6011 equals 2.61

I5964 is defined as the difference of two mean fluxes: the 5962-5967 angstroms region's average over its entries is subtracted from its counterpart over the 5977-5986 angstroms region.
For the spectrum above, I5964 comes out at -0.1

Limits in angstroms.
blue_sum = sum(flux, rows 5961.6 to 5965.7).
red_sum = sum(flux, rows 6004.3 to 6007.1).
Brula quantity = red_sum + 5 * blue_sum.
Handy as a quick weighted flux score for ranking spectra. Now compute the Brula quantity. 242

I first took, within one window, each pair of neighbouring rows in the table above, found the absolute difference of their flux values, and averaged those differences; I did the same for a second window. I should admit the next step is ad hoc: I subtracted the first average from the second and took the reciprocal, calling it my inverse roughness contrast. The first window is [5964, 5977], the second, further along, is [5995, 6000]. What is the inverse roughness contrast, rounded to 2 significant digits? -13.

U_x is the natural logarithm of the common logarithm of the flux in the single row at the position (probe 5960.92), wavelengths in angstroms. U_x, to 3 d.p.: 0.128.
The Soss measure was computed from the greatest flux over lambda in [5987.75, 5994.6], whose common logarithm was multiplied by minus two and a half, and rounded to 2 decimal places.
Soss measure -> -2.89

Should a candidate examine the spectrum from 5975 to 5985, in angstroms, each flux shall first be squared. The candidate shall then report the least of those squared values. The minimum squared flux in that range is 184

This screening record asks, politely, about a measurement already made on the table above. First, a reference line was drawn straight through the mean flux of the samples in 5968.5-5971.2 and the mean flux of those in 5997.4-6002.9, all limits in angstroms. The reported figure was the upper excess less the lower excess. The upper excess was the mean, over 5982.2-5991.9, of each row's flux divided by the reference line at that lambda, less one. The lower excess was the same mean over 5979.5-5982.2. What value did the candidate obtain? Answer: -0.020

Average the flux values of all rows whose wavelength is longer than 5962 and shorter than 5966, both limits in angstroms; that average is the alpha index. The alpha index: 14.3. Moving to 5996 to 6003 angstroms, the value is 14.1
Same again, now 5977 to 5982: 14.2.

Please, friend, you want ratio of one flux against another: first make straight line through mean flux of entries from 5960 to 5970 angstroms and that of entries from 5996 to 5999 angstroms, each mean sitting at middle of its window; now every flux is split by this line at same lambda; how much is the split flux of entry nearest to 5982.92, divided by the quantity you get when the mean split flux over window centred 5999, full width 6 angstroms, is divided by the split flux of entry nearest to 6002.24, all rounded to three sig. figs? 1.05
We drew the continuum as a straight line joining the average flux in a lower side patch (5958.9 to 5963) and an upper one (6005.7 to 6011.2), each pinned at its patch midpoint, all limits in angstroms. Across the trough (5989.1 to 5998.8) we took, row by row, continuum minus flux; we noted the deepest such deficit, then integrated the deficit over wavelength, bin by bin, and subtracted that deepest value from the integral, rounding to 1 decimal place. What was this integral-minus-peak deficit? -4.9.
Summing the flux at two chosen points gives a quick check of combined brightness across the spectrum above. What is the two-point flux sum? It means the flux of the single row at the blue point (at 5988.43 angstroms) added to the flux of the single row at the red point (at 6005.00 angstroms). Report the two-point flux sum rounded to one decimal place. 26.8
